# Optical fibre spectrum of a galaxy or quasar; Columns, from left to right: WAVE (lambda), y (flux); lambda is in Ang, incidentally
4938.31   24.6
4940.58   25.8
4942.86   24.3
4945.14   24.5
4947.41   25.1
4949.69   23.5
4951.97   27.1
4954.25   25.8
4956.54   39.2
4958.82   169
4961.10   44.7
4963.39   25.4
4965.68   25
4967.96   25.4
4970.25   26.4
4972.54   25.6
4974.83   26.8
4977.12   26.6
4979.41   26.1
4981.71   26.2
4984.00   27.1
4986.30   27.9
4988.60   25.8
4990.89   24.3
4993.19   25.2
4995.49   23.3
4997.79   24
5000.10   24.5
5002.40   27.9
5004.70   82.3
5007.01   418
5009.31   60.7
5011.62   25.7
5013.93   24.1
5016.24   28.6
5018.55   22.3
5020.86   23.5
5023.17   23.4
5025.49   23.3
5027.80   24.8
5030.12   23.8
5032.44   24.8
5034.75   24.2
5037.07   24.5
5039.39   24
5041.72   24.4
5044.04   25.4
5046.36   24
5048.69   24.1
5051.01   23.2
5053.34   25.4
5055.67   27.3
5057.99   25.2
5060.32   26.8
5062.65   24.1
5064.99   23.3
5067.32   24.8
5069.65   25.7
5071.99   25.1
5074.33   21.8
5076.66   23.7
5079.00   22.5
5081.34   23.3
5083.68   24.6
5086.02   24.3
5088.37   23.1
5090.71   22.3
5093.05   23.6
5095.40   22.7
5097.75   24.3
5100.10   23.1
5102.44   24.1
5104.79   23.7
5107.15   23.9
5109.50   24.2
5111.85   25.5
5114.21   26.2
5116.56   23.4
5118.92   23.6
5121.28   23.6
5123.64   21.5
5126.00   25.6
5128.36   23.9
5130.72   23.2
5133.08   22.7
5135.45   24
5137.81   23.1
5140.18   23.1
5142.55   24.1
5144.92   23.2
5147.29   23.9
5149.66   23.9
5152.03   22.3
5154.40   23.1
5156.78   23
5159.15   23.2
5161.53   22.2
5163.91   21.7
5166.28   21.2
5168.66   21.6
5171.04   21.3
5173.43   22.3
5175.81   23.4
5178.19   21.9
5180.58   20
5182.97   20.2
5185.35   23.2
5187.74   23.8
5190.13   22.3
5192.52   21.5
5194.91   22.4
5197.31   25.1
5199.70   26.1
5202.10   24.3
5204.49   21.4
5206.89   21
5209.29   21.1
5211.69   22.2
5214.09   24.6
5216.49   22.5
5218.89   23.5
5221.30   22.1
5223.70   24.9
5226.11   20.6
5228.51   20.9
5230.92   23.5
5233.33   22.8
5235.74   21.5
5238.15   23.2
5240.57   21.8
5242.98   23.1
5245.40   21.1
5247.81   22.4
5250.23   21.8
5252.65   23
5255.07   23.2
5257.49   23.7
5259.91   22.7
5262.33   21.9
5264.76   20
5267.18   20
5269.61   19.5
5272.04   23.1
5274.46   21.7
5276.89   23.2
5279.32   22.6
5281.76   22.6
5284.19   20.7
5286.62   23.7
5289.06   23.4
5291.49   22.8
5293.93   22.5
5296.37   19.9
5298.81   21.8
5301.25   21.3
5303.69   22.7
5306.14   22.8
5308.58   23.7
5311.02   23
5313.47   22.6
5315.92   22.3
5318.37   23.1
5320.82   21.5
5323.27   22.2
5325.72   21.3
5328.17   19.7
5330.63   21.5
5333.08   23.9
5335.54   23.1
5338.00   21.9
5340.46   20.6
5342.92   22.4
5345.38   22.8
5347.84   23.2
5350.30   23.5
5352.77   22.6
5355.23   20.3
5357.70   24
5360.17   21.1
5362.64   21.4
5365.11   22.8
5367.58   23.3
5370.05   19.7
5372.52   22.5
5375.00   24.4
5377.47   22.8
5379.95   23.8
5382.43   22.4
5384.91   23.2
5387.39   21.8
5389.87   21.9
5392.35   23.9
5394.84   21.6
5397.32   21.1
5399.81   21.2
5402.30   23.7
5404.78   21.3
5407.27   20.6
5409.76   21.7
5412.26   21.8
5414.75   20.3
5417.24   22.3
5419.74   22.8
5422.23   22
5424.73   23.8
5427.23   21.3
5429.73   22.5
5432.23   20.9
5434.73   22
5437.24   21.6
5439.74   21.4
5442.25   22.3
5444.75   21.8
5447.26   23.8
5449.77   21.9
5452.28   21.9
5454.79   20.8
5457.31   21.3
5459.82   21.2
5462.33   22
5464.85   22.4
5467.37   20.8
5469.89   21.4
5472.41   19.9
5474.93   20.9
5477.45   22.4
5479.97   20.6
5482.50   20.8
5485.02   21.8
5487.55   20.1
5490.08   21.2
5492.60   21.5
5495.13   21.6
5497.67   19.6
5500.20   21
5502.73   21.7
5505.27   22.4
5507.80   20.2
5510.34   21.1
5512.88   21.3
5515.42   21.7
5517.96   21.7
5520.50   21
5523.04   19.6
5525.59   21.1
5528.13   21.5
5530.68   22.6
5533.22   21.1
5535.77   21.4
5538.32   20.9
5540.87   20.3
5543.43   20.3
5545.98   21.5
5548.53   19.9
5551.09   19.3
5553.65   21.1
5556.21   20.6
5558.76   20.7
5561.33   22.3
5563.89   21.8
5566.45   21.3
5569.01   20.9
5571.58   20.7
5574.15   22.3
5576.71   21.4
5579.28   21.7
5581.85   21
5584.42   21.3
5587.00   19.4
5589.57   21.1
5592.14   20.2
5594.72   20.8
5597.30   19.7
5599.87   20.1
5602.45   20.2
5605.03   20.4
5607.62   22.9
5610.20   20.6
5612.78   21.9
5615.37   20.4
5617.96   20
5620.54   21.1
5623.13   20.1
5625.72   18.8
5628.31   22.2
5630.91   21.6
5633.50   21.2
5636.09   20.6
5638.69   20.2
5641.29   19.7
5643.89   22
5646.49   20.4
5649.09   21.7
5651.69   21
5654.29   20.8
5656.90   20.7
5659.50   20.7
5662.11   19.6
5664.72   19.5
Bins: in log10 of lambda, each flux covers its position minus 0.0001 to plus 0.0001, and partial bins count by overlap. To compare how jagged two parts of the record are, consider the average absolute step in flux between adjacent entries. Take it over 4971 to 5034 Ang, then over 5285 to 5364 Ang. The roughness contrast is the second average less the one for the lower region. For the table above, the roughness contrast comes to -30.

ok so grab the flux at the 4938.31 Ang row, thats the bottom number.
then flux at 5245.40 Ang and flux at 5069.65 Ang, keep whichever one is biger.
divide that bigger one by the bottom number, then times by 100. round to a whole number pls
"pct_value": 104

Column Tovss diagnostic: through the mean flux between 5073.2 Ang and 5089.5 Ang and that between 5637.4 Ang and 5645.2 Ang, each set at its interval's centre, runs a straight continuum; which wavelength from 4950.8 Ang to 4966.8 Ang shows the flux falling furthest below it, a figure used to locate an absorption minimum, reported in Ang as 4965.68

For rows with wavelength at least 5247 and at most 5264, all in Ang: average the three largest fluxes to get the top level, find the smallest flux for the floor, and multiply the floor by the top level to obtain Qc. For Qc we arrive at 508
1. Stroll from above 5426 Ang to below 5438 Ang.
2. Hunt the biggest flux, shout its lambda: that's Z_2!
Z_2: 5429.73 Ang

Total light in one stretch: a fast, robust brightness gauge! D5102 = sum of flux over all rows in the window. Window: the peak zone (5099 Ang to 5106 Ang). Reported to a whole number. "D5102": 71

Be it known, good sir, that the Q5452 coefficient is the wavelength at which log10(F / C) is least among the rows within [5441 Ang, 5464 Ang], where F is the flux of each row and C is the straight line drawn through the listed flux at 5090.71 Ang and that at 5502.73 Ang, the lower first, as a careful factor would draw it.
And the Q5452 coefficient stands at 5454.79 Ang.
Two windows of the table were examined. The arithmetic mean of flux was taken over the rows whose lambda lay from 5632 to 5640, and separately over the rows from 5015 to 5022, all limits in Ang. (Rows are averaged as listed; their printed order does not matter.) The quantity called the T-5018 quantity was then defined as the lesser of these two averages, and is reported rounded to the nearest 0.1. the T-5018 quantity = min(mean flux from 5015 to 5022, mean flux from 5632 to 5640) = 20.7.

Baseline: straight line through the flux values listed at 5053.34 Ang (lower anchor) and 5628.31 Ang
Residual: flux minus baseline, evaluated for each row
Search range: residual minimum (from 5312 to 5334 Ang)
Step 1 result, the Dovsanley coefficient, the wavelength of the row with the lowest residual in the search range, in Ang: 5328.17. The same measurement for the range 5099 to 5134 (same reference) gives 5123.64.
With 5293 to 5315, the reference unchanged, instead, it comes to 5296.37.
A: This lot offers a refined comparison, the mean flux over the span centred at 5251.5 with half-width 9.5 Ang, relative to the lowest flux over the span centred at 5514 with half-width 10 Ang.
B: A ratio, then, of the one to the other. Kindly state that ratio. 1.15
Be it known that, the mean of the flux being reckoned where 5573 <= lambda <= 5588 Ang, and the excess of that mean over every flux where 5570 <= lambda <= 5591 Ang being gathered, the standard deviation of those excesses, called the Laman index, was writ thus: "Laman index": 0.8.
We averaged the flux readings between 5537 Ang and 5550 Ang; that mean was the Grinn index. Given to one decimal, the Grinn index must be 20.6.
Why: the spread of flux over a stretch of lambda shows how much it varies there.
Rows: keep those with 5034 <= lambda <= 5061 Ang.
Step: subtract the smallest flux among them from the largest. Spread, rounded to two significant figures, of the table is 4.1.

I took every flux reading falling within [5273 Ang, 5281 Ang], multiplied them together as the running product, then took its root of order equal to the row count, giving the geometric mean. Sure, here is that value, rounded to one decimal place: 22.5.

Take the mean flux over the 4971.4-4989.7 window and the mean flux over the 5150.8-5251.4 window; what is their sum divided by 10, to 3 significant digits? 4.89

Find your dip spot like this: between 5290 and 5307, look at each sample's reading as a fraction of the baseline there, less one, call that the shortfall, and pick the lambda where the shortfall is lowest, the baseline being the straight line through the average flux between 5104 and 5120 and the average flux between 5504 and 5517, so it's 5296.37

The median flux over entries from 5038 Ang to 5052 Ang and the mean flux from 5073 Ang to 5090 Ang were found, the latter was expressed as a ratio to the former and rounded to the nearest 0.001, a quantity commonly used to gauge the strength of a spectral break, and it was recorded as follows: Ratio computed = 0.970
